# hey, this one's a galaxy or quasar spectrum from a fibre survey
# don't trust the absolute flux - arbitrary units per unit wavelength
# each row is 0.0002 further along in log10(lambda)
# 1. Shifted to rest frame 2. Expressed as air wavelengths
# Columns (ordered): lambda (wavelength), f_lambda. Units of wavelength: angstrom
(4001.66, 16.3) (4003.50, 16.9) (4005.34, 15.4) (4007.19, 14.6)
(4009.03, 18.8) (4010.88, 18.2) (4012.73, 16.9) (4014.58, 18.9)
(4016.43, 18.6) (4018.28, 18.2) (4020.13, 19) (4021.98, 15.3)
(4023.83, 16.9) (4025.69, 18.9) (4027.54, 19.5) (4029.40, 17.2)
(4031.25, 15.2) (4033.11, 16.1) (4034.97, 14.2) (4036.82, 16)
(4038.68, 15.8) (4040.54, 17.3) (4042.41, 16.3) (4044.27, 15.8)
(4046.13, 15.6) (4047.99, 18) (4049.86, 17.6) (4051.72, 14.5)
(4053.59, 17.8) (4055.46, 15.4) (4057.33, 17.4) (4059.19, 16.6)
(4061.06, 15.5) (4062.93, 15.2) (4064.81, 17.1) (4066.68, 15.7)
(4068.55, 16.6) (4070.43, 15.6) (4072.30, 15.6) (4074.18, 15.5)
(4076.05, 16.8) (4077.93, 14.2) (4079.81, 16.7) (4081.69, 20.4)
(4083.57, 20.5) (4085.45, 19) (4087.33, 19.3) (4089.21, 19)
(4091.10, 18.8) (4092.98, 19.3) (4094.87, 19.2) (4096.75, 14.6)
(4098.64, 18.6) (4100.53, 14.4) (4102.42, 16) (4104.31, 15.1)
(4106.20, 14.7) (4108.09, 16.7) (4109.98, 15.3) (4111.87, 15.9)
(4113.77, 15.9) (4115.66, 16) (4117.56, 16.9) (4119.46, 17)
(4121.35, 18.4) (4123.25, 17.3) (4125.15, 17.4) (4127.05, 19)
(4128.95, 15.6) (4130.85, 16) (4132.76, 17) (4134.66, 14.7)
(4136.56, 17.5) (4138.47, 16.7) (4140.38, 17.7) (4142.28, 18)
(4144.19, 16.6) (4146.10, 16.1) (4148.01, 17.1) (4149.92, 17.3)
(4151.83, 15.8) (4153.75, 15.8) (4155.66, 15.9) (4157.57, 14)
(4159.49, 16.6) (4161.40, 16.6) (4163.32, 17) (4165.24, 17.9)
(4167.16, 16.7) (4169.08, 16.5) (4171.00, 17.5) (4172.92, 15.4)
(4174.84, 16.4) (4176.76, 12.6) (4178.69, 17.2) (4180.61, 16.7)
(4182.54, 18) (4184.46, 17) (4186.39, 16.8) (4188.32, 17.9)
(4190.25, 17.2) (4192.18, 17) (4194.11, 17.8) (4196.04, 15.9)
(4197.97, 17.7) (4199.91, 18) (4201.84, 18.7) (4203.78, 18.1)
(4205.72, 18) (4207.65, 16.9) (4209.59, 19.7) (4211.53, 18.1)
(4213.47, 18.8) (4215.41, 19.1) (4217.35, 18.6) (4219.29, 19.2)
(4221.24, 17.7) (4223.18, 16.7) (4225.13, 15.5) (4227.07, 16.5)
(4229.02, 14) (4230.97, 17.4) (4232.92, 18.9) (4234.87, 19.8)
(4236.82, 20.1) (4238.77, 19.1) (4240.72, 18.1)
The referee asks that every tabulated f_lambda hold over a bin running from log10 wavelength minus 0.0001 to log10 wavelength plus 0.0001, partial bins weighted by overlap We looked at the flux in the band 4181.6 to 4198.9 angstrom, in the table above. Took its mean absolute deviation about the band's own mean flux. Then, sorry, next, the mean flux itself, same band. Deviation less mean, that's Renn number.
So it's -16.7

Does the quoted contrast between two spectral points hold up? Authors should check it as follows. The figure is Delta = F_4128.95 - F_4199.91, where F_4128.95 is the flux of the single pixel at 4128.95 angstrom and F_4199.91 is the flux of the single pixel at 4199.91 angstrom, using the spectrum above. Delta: -2.4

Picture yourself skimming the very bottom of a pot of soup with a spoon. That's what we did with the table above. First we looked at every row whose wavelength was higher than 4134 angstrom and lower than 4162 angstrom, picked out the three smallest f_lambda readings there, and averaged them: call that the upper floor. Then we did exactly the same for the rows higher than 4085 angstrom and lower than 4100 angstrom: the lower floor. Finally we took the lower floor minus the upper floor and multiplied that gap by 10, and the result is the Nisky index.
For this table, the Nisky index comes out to 25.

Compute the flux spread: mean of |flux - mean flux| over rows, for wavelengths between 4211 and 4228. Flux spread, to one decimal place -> 1.1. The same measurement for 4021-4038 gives 1.4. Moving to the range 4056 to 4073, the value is 0.7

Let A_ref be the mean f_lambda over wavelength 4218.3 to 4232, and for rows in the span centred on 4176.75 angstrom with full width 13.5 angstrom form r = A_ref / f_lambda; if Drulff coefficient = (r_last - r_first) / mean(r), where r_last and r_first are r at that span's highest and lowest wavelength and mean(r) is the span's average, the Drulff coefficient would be -0.025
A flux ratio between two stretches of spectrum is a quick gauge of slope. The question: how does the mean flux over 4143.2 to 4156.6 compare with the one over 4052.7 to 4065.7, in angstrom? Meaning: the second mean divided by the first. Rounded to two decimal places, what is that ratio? 1.00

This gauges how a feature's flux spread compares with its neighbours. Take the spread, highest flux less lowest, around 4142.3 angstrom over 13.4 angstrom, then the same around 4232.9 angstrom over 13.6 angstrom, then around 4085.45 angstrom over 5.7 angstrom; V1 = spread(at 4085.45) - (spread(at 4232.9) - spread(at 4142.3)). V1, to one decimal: -2.7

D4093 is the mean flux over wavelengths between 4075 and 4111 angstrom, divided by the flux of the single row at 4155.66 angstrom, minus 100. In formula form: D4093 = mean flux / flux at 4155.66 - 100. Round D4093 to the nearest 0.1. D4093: -98.9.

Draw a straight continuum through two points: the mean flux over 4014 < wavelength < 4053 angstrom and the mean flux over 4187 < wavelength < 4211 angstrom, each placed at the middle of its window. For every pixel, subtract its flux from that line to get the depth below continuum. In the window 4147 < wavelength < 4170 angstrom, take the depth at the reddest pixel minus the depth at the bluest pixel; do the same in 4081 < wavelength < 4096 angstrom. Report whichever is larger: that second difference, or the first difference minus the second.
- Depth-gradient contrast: 1.27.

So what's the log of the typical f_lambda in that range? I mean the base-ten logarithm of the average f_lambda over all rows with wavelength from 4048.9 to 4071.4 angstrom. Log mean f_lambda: 1.21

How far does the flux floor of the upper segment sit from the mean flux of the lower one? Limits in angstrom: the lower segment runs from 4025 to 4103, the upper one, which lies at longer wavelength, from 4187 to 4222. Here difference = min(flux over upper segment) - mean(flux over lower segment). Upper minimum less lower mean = -1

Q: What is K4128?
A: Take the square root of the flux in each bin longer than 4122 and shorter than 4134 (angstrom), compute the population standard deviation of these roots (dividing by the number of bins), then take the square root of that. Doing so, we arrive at 0.36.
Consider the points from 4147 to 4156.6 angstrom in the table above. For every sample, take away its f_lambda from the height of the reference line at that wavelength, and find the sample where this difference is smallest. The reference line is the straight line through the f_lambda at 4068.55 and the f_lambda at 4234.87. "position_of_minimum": 4149.92 angstrom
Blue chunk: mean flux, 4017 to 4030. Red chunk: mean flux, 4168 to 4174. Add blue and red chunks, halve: 17.2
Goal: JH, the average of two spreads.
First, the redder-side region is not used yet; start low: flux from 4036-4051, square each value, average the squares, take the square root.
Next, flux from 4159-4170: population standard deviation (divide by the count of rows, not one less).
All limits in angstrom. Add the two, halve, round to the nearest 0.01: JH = 8.53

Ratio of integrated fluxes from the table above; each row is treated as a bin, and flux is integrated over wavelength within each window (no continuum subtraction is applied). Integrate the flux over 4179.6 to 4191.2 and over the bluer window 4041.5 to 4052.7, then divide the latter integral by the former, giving 0.91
